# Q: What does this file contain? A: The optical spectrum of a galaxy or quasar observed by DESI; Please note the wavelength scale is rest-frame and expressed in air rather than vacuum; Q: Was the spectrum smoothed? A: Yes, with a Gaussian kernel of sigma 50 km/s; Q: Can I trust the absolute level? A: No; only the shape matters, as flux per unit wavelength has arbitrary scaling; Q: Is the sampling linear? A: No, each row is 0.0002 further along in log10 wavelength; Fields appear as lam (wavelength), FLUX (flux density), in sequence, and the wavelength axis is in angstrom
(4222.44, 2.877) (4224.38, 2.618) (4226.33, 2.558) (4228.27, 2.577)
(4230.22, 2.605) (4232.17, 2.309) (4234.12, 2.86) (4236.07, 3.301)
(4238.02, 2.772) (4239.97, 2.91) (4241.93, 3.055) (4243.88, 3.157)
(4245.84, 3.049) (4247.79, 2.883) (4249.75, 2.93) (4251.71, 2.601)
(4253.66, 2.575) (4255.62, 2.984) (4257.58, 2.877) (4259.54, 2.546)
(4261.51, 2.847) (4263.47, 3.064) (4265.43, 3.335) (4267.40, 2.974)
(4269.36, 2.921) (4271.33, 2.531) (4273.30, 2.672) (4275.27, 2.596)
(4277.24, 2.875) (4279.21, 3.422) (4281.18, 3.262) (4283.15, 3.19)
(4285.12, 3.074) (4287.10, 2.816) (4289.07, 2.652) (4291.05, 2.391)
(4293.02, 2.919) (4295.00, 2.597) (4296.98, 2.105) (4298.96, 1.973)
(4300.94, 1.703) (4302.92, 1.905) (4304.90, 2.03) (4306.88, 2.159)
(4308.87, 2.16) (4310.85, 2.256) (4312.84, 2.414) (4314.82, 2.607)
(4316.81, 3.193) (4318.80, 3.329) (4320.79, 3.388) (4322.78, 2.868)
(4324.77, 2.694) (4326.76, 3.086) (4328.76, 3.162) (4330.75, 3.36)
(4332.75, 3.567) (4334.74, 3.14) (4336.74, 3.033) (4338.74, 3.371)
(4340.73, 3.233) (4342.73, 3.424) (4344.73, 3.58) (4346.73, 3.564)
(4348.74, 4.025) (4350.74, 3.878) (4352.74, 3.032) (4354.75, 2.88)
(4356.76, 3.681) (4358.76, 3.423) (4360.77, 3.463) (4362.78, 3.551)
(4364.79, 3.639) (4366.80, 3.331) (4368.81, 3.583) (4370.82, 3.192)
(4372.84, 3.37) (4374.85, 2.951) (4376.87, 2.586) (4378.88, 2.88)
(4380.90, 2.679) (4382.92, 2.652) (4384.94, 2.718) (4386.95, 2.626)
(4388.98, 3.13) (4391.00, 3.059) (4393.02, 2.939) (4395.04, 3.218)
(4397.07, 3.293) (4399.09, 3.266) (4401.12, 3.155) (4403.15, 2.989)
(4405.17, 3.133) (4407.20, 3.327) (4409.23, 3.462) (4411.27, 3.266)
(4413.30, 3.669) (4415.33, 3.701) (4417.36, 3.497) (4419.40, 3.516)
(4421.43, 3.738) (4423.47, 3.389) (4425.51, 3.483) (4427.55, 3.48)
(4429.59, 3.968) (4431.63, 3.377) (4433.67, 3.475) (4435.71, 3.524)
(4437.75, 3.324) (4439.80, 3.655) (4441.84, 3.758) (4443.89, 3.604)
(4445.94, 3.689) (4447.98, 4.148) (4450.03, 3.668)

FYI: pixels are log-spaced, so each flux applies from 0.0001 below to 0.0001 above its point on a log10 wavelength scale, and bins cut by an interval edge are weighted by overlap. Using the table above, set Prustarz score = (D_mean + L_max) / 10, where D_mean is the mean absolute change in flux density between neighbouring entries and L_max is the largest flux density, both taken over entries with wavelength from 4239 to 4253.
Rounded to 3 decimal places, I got 0.331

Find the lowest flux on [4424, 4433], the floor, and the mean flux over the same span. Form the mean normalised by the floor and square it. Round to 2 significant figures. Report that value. 1.1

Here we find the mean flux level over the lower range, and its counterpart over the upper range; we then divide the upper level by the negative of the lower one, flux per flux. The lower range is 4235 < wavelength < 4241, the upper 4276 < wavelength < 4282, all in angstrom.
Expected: -1.06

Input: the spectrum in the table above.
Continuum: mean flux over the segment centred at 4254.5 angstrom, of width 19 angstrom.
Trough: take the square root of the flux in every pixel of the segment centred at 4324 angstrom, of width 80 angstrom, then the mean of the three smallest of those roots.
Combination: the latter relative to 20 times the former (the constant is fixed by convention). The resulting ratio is 0.024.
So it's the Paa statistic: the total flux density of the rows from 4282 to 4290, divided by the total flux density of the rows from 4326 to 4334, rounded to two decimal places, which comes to 0.89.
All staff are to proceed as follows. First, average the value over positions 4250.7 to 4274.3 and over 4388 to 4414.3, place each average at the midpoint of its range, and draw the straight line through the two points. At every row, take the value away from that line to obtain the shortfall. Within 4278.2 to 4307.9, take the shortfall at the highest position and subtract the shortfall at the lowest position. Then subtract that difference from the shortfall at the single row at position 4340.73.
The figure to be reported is -1.5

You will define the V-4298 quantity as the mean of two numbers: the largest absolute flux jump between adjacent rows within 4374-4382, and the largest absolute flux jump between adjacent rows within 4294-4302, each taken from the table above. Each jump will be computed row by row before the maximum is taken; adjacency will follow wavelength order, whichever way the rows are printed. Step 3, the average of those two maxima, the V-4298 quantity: 0.43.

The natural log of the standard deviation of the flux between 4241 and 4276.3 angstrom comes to -1.5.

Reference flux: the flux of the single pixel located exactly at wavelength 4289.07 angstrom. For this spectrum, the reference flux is 2.652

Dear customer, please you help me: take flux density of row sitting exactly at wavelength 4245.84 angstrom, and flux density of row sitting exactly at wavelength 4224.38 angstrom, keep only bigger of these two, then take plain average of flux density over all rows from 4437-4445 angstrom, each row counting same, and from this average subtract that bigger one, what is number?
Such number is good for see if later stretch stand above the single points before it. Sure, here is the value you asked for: 0.54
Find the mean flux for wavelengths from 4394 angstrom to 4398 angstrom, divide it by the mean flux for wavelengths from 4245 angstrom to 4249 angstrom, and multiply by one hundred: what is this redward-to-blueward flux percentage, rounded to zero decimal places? 110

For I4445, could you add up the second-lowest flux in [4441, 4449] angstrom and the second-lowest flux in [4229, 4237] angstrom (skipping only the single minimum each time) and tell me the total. 6.3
